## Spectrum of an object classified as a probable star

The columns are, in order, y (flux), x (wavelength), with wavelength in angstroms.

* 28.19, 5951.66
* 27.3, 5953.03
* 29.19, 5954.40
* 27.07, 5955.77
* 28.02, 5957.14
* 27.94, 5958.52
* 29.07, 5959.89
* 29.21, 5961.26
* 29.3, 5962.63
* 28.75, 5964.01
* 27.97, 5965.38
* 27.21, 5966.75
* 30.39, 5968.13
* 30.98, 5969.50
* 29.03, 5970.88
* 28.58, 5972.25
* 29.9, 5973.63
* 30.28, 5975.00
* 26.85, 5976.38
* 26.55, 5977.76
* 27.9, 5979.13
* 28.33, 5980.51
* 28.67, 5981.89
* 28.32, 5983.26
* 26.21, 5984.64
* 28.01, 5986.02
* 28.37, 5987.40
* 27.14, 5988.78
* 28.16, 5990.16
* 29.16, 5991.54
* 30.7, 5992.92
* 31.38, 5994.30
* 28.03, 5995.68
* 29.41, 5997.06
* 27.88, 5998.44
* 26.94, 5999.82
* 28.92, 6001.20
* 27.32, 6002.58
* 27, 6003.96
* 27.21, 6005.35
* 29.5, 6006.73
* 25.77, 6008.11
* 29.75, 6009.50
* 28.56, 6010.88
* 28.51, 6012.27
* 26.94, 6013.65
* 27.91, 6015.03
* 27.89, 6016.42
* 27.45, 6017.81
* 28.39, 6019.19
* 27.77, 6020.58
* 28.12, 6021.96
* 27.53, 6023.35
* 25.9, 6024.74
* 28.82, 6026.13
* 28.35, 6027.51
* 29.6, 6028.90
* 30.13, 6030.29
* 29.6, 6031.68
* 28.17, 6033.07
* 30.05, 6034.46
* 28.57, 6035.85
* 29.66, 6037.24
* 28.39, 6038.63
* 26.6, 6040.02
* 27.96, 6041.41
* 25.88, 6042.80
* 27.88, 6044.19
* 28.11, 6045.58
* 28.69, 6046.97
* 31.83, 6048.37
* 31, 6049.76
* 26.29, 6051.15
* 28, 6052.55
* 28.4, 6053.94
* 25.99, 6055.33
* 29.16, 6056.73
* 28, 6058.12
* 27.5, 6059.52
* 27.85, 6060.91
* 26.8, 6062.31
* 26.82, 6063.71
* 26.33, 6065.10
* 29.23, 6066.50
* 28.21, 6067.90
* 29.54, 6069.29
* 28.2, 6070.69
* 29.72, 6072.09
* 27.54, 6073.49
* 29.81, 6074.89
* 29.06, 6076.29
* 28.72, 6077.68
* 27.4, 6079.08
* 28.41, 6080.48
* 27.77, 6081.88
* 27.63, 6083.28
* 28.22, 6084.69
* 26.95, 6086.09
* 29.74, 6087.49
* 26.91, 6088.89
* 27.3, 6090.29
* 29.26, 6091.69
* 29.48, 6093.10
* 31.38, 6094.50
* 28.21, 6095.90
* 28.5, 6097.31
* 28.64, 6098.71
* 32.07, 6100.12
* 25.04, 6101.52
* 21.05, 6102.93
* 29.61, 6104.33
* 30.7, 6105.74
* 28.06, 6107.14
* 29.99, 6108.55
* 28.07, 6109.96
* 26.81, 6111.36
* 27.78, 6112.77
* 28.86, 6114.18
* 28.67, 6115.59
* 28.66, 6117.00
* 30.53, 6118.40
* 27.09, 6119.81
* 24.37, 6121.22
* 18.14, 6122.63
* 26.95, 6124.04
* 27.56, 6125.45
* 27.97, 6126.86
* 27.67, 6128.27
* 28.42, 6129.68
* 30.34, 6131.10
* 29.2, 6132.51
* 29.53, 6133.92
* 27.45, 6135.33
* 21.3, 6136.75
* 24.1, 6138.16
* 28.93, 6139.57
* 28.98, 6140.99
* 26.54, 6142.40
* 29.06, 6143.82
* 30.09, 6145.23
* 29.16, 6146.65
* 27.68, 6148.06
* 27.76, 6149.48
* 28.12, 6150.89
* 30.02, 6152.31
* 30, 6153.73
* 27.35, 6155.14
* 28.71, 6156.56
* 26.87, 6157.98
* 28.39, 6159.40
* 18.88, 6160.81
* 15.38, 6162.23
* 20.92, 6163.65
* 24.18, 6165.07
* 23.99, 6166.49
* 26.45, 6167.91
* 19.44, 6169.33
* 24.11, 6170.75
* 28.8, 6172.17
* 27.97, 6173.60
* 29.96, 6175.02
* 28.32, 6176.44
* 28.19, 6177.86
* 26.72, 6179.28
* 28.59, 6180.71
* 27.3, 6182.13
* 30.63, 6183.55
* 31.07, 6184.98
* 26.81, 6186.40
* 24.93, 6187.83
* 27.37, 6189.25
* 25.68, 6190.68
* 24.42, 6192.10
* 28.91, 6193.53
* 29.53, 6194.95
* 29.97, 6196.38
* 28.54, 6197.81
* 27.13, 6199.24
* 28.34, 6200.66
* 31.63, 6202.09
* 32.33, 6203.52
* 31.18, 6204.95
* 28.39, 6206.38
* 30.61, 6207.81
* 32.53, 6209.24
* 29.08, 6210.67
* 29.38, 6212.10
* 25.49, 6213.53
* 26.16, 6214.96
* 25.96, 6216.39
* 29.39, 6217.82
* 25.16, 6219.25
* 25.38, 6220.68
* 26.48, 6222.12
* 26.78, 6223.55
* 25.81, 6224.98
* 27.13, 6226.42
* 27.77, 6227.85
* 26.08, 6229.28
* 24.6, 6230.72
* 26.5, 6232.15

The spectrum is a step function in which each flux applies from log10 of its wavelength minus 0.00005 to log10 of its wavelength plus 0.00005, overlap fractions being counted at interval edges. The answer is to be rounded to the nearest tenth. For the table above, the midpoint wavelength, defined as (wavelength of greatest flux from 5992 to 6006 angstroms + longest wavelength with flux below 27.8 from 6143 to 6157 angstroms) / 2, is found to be 6074.7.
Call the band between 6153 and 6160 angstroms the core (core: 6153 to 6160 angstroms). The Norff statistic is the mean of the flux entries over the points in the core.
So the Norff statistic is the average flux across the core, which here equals 28.3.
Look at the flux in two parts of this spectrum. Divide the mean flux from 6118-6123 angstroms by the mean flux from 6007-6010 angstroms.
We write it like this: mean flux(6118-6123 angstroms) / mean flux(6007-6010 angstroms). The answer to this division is 0.90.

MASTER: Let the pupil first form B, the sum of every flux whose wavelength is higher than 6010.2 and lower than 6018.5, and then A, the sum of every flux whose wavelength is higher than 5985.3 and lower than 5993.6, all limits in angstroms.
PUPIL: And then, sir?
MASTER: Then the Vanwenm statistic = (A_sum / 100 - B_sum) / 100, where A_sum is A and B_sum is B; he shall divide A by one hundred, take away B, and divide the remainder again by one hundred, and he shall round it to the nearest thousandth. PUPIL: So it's -1.655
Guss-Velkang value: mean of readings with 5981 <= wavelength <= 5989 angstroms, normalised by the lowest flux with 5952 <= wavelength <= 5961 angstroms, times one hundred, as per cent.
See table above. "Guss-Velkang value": 103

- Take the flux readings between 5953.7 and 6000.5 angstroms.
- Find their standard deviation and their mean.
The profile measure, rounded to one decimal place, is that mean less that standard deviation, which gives 27.3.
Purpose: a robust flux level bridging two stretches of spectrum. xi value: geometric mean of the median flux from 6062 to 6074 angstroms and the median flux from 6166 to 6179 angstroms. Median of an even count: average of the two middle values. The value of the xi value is 28.08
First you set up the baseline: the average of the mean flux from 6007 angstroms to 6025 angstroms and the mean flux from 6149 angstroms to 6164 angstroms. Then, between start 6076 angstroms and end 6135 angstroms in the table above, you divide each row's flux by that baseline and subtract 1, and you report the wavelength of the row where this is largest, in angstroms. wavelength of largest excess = 6100.12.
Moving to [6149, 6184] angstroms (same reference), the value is 6183.55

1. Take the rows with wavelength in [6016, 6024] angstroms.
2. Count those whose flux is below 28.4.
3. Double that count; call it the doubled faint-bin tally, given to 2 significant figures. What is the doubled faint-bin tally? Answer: 12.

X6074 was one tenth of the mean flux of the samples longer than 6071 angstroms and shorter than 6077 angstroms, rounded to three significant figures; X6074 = 2.90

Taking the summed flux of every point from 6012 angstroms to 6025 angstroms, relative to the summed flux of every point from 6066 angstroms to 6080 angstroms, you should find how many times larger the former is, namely 0.962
